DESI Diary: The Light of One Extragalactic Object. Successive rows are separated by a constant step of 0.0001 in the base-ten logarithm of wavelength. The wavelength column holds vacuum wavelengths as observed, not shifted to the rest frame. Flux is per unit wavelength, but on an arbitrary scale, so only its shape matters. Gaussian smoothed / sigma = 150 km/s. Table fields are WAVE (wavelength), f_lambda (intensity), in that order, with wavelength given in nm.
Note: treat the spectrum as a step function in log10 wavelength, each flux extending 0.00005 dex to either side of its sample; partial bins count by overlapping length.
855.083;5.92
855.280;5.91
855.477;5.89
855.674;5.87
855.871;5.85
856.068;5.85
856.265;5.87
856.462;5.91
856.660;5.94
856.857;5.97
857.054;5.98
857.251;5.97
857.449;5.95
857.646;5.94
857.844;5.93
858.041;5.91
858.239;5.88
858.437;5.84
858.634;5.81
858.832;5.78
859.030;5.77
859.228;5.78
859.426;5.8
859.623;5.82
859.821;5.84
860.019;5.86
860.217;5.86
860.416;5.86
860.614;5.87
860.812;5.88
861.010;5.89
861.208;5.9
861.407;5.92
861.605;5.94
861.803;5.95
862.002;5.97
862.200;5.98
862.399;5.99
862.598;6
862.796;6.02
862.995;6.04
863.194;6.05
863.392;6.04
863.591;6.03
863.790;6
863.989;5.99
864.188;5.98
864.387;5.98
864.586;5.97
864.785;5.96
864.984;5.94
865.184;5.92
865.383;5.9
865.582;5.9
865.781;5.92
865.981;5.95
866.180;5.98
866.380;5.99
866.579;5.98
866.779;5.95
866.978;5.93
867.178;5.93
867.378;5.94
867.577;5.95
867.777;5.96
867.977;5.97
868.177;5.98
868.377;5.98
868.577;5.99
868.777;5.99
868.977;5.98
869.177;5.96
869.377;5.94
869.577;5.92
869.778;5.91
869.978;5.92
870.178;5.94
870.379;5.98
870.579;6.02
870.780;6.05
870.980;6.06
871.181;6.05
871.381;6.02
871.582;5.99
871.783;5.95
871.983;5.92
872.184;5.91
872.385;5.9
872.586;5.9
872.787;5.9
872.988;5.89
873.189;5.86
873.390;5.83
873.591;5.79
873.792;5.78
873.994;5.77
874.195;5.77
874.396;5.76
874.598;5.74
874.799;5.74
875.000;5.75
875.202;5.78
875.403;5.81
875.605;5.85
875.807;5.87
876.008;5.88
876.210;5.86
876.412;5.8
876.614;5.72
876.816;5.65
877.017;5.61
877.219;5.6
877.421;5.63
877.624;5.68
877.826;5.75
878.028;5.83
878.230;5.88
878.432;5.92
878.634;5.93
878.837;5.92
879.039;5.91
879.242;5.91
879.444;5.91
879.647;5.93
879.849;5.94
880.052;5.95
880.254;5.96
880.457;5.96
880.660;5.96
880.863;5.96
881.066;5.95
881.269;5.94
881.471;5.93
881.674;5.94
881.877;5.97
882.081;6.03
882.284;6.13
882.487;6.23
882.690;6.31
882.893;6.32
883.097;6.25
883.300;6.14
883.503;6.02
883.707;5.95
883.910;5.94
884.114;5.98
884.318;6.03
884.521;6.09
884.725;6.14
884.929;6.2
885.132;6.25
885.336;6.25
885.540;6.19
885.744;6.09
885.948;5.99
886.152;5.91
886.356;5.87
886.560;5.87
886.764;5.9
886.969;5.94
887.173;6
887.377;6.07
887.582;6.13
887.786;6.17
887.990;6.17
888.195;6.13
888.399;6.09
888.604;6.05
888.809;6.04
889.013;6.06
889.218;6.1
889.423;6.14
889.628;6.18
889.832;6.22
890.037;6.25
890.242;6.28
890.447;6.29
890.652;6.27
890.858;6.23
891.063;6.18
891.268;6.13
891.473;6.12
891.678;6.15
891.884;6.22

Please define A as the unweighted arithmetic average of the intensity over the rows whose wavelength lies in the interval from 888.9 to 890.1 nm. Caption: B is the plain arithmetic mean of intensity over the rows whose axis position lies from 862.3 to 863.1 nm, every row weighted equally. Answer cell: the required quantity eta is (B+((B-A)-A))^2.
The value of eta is 0.09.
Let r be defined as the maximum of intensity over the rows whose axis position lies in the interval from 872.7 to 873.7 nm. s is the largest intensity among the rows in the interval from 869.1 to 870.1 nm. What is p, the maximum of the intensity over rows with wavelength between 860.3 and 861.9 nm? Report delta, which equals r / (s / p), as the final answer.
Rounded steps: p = 5.95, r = 5.9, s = 5.96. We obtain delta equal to 5.89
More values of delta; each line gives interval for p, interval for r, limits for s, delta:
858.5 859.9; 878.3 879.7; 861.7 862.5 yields 5.78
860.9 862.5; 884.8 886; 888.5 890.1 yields 5.99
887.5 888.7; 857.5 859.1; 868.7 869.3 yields 6.12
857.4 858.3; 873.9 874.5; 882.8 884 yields 5.43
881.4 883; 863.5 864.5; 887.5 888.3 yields 6.18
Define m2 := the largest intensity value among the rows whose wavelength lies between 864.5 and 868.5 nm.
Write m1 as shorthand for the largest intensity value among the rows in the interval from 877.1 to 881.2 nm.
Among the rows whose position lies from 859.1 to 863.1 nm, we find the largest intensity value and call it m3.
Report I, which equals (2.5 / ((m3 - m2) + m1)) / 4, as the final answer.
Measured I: 0.104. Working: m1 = 5.96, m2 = 5.99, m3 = 6.04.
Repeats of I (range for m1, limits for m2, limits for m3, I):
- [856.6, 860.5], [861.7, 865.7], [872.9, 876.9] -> 0.107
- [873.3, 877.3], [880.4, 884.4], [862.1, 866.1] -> 0.111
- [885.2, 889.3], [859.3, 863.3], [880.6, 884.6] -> 0.096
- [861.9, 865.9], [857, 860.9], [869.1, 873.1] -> 0.102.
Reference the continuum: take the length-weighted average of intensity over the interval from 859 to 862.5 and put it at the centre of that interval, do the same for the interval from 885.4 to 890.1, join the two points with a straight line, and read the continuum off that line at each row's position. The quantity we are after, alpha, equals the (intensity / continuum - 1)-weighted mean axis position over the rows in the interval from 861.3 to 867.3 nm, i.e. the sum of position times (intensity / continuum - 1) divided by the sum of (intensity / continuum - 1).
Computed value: 863.56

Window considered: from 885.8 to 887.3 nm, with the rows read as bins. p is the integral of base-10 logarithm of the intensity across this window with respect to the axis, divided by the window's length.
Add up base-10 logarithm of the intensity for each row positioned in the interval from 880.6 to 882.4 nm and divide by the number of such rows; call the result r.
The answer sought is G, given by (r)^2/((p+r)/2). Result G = 0.778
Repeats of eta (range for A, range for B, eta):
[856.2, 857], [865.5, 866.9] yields 0.00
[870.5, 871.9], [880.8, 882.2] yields 0.01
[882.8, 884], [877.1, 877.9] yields 0.77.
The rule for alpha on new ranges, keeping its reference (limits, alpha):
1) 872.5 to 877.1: 875.15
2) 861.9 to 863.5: 862.79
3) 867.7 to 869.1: 868.43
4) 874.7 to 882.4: 877.42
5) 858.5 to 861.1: 859.31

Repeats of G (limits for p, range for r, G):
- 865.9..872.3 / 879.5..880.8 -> 0.774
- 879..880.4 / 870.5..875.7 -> 0.767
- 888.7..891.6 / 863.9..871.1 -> 0.768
